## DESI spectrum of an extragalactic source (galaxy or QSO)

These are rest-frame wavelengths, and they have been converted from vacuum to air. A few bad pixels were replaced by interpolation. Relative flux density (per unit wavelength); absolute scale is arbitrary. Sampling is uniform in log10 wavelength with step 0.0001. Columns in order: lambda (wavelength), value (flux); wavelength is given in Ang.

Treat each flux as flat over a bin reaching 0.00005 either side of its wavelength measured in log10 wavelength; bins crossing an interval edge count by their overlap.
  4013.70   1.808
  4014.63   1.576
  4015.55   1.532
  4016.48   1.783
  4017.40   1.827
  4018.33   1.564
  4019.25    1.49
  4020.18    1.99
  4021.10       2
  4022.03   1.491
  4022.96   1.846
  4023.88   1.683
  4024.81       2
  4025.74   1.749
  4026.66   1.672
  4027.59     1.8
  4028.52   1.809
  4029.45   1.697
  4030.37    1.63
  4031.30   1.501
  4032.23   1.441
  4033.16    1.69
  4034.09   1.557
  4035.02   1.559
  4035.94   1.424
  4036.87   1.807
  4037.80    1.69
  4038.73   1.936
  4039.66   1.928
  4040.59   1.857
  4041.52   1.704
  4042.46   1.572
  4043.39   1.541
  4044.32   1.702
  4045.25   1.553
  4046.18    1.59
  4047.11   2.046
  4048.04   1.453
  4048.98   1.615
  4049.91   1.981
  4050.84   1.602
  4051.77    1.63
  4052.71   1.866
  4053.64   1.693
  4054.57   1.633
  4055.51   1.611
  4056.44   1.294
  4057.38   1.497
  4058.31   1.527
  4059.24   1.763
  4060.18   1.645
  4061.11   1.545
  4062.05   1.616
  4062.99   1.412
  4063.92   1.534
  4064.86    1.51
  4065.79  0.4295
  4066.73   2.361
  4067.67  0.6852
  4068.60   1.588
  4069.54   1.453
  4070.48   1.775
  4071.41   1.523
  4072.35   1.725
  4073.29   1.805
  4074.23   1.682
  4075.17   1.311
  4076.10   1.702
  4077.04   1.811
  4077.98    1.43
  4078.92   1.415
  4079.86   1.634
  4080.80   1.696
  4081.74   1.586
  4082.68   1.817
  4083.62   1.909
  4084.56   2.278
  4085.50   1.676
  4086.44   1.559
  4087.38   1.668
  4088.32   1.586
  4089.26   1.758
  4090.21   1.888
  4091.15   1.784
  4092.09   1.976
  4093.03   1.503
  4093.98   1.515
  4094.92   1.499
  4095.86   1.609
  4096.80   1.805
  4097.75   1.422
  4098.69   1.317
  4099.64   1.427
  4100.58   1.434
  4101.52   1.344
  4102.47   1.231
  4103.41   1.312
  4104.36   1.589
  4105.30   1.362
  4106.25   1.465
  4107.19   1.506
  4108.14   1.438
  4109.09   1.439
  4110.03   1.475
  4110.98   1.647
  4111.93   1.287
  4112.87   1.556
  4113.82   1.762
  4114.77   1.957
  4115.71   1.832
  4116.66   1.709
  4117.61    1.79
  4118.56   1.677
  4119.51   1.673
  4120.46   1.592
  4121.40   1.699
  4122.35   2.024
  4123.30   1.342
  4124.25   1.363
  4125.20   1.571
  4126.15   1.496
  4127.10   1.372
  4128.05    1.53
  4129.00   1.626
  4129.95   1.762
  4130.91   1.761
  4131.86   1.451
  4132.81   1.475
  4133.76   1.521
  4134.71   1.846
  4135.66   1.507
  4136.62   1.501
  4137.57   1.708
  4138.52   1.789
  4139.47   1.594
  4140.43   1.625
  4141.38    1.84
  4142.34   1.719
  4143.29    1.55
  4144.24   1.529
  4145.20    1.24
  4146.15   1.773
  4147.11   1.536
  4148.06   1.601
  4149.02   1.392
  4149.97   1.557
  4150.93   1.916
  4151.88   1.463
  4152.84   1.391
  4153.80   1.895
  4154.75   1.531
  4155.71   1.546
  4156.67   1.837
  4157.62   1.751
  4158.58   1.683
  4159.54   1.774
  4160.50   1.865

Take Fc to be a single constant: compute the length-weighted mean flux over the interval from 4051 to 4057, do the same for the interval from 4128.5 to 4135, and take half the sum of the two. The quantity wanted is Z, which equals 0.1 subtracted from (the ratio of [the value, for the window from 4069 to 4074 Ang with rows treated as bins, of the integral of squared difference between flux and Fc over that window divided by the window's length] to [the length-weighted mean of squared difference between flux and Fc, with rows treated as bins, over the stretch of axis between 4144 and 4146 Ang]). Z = 0.2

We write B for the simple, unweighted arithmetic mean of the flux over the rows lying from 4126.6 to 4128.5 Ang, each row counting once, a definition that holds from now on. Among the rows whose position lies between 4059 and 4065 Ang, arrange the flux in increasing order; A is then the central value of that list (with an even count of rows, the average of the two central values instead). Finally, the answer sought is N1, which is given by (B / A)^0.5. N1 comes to 0.97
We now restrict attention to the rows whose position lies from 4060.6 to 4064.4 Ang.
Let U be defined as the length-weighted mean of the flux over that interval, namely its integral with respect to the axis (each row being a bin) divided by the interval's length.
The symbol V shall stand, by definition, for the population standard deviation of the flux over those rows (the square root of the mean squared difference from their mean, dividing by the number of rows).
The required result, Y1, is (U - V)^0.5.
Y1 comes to 1.21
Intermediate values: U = 1.53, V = 0.073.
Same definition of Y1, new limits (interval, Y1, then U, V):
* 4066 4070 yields 0.93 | 1.45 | 0.594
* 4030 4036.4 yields 1.21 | 1.54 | 0.089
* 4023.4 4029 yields 1.29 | 1.79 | 0.109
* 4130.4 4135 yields 1.20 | 1.60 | 0.161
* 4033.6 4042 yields 1.24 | 1.72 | 0.169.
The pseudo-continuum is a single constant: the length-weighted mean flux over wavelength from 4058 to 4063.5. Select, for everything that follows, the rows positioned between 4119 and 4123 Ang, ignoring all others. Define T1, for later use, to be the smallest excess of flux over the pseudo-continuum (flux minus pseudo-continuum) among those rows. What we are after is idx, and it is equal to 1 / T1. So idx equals 168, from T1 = 0.01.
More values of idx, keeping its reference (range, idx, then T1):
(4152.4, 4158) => -5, -0.20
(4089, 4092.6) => 6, 0.17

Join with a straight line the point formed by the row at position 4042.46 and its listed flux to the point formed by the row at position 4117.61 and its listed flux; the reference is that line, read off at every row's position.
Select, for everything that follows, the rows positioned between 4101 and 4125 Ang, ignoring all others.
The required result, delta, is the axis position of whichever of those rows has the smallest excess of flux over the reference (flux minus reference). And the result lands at 4102.47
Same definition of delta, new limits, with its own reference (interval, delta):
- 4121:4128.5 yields 4123.30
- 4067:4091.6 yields 4067.67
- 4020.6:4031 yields 4022.03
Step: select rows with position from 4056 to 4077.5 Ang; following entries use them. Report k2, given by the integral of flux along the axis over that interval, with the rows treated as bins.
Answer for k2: 32.9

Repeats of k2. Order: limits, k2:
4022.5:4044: 36.5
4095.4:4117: 32.8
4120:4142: 35.4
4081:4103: 36.0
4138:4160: 35.9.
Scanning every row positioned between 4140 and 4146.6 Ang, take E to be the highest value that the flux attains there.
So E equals 1.84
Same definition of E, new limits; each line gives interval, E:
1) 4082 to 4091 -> 2.278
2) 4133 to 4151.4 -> 1.916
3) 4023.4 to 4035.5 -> 2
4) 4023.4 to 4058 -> 2.046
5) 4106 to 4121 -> 1.957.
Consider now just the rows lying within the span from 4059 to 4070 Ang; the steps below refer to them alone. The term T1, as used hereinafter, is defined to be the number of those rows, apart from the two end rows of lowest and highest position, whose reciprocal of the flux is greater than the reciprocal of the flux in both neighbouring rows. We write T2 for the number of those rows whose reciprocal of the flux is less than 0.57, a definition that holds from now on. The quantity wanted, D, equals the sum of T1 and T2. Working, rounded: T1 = 4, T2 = 2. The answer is 6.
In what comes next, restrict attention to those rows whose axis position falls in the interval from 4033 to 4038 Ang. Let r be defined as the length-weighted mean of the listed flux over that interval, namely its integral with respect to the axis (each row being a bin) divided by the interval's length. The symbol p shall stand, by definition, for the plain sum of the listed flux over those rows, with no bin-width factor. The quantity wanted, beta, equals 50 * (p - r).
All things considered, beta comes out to 406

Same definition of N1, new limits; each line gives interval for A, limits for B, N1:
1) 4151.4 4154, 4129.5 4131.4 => 1.10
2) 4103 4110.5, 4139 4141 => 1.05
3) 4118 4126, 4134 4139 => 1.01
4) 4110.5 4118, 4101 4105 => 0.89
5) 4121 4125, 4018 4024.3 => 1.06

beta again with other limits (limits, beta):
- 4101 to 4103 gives 64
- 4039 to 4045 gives 429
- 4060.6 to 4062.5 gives 79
